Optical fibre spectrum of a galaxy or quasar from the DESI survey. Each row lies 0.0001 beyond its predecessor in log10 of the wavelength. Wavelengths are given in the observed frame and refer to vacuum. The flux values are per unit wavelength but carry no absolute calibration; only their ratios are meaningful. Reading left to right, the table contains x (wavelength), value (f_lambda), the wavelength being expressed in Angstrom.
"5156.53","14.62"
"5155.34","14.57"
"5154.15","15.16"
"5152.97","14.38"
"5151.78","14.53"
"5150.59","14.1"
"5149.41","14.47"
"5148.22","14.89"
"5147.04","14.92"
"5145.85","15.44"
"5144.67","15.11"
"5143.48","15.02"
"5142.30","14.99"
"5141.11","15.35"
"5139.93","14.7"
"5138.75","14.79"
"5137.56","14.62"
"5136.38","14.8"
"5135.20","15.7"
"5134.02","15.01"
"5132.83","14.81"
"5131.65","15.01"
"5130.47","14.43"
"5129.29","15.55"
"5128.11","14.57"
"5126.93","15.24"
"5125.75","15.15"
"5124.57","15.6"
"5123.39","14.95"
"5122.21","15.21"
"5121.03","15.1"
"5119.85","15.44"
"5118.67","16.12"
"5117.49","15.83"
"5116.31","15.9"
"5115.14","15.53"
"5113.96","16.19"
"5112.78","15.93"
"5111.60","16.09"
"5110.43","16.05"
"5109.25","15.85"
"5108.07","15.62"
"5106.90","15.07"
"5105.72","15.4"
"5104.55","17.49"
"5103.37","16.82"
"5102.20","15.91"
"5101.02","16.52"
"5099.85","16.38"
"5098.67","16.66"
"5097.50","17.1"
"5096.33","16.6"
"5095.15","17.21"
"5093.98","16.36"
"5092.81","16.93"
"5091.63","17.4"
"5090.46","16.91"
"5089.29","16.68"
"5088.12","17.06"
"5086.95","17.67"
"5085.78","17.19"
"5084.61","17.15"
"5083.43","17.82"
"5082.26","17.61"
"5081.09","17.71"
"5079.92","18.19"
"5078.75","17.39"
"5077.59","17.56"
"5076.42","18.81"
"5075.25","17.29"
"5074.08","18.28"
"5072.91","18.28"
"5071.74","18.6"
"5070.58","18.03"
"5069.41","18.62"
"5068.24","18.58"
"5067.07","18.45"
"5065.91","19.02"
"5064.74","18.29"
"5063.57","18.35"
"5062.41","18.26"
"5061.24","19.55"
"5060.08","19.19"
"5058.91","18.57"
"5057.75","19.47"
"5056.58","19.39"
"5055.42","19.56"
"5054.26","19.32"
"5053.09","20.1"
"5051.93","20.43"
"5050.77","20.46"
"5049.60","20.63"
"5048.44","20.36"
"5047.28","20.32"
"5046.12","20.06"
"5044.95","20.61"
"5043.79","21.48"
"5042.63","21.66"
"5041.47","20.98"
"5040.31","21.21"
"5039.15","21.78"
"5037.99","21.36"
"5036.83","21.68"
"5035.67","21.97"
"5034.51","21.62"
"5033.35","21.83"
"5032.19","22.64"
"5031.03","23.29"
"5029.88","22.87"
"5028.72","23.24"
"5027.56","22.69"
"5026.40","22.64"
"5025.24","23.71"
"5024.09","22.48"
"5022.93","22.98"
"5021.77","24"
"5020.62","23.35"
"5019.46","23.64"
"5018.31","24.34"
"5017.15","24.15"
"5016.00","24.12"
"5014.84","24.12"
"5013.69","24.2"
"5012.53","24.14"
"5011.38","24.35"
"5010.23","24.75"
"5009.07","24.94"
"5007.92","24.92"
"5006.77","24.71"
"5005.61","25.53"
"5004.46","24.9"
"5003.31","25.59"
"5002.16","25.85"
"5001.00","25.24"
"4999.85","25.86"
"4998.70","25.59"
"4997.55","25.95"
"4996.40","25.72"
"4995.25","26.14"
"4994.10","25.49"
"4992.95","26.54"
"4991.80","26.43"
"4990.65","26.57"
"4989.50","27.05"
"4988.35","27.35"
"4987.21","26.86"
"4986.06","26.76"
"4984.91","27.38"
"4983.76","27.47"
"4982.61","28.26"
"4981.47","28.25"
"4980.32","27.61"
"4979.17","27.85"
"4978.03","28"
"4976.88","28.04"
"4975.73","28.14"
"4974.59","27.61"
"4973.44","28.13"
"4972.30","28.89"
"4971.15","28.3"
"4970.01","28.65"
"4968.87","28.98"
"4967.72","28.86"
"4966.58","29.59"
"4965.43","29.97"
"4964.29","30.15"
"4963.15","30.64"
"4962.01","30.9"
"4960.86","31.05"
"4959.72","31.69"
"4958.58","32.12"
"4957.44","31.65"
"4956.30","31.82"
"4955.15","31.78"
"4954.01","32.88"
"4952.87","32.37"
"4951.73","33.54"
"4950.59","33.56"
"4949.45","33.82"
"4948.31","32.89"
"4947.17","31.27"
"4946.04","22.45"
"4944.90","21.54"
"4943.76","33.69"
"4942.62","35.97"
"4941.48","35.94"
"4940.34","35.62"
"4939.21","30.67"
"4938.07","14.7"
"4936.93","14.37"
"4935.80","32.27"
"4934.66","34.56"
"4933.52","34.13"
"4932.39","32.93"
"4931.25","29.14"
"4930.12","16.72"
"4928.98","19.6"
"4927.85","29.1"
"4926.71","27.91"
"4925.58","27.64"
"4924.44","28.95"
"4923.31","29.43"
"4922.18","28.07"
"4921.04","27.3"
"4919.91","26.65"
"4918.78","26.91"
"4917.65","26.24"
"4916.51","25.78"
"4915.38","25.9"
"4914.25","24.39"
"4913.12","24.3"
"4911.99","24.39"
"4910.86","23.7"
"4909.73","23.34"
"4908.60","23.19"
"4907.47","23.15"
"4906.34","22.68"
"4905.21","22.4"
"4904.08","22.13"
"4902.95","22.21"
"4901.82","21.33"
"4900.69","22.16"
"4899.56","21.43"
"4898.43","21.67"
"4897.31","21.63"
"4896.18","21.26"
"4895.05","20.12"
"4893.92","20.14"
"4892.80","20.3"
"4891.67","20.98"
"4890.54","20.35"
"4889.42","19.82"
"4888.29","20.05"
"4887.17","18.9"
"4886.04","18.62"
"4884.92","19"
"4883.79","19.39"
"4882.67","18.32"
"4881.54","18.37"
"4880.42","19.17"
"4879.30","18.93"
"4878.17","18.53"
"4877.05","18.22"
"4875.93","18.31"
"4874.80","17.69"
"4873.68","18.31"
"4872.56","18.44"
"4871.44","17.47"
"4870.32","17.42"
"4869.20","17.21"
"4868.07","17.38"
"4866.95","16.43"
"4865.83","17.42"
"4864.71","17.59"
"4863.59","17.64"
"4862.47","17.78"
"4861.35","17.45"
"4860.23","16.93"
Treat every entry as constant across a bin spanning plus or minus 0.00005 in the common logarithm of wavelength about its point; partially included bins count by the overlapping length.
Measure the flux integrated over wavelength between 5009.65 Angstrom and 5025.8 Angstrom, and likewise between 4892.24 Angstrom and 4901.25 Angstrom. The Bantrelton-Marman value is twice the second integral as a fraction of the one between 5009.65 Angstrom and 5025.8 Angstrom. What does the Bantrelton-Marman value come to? 1.0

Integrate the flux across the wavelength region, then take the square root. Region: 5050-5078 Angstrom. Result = 23.0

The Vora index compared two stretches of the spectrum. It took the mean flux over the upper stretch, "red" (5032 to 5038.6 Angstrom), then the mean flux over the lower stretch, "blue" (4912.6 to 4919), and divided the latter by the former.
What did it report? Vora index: 1.17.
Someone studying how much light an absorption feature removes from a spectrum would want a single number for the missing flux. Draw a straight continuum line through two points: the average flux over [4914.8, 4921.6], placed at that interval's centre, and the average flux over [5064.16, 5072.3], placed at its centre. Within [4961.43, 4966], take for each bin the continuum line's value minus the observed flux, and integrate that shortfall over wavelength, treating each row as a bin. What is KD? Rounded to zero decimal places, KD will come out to -29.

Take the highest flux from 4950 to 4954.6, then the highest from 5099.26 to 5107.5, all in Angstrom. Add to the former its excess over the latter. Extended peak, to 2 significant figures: 50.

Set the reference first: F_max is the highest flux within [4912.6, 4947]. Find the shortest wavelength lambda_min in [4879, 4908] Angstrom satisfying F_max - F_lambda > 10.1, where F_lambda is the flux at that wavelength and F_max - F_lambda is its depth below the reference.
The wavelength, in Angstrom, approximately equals 4879.30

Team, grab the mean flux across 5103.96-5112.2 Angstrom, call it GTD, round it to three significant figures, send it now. 15.9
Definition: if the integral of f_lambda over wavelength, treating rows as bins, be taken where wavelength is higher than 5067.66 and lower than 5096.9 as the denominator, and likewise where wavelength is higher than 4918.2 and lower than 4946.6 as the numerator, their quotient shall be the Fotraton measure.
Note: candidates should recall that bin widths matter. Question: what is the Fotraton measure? 1.54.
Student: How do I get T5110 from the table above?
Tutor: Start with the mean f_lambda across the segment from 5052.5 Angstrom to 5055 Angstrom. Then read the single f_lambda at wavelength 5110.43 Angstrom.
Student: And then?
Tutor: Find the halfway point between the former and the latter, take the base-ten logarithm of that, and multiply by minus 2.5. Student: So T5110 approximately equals -3.13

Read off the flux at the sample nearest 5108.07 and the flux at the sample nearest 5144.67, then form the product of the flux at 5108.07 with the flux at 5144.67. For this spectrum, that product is 236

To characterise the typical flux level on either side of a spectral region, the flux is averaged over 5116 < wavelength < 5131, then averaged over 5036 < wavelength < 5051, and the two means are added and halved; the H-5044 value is 18.1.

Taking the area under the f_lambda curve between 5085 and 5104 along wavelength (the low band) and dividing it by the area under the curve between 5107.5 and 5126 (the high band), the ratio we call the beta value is 1.1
